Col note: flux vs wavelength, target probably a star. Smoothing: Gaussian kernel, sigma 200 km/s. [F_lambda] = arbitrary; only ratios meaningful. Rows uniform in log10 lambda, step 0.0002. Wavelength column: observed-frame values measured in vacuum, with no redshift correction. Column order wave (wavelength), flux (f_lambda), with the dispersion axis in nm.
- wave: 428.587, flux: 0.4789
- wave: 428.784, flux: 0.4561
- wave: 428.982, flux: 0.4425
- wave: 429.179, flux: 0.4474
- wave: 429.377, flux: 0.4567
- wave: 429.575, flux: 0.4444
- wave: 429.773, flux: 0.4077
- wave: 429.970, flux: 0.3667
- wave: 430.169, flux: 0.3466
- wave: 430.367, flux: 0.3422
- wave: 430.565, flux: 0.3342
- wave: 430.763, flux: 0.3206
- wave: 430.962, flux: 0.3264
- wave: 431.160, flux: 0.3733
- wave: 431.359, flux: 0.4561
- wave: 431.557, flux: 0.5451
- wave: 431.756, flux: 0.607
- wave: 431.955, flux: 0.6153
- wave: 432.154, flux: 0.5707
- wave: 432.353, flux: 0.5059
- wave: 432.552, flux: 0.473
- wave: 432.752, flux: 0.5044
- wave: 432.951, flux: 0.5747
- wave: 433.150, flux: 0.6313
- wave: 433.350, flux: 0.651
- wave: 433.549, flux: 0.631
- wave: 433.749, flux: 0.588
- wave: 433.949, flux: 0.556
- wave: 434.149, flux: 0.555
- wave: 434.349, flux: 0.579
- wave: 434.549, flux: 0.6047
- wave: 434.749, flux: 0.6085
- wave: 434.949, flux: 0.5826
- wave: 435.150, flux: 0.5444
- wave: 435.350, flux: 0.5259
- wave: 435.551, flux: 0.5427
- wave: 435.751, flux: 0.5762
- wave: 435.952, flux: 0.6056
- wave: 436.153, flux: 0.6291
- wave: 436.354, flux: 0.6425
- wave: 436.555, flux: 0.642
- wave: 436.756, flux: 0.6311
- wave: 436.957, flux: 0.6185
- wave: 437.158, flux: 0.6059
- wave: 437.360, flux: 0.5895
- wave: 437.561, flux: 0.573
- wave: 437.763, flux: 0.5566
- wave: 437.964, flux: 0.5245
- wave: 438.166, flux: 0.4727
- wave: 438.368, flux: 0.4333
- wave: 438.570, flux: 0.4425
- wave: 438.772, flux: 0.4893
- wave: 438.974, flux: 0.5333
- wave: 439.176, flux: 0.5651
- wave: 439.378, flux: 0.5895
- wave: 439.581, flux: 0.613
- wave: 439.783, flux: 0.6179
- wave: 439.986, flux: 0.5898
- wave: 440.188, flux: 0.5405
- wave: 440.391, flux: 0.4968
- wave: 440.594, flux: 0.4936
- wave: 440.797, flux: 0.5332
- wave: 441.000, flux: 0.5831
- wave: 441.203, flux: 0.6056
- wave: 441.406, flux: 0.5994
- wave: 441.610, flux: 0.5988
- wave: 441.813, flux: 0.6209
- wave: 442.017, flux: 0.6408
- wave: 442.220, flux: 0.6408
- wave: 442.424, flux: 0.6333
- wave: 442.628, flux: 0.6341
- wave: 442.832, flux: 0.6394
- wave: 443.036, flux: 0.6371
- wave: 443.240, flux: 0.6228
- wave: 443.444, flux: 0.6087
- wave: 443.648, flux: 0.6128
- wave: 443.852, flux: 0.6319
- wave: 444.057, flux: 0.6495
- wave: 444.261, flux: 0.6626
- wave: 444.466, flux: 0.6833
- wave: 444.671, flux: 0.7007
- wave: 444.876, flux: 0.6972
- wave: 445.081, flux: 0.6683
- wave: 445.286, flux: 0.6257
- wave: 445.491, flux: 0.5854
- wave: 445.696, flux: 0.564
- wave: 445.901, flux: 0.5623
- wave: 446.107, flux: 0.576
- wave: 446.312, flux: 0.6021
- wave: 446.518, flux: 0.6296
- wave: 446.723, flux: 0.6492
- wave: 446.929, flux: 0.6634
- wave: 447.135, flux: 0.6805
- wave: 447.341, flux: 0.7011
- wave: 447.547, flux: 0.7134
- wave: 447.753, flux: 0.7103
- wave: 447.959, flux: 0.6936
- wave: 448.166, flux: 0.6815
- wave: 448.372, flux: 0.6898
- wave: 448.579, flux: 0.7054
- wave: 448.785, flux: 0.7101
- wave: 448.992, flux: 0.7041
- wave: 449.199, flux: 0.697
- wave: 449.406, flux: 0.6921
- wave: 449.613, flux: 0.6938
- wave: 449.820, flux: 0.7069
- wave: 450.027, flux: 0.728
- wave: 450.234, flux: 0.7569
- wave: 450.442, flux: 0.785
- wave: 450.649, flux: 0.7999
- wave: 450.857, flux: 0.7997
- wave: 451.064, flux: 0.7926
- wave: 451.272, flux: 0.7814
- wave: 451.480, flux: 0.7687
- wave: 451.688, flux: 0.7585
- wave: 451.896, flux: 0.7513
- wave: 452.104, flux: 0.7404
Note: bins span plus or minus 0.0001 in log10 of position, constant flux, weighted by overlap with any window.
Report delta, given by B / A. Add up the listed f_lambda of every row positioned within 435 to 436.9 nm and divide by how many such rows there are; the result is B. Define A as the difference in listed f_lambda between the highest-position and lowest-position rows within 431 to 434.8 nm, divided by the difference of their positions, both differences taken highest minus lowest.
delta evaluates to 9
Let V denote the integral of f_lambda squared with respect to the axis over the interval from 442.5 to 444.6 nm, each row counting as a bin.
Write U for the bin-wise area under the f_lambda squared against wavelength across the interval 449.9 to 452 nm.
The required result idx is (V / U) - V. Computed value -0.17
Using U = 1.25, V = 0.86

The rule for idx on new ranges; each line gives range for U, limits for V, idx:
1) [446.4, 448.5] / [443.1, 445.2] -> 0.02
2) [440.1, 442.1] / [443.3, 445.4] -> 0.47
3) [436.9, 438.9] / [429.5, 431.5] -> 0.22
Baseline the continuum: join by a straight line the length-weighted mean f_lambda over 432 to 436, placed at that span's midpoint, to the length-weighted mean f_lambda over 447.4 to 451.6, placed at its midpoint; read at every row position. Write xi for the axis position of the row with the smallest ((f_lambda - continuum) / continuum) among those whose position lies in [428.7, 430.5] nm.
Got 430.367 nm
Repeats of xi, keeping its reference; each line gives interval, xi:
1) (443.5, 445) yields 443.648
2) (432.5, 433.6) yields 432.552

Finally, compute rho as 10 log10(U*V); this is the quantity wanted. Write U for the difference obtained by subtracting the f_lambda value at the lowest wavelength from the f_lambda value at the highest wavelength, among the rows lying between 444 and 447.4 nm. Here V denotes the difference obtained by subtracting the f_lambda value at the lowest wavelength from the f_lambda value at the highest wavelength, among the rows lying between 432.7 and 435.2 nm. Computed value -27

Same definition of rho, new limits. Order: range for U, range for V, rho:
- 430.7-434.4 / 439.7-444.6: -18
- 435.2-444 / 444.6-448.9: -30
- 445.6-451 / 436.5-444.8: -19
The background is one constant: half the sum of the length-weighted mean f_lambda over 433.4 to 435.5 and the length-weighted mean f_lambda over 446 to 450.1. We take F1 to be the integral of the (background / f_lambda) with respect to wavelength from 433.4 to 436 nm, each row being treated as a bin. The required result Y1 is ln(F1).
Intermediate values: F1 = 2.84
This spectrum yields 1.04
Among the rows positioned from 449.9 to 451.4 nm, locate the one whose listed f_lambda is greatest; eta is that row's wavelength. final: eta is 450.649 nm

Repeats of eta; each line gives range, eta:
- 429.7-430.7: 429.773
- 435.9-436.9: 436.354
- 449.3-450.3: 450.234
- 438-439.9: 439.783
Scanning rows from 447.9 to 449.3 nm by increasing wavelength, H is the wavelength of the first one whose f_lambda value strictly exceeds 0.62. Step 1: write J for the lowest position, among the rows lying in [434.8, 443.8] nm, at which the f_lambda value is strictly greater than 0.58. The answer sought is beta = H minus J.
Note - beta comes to 13.01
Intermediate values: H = 447.959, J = 434.949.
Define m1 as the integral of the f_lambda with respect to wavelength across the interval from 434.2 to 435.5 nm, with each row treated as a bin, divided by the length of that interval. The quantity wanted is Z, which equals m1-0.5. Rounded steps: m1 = 0.57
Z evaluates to 0.07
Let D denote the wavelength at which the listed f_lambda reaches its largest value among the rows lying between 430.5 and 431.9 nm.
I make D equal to 431.756 nm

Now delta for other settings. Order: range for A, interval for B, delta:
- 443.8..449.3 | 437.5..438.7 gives 41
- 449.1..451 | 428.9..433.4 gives 8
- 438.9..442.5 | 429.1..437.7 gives 18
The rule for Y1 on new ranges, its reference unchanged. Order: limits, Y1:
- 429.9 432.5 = 1.37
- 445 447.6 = 0.96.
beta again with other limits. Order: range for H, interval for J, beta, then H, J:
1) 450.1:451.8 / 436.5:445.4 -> 13.68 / 450.234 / 436.555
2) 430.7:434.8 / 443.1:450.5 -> -10.09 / 433.150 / 443.240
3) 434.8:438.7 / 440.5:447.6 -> -4.85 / 436.153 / 441.000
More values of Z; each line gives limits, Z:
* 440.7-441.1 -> 0.06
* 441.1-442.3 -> 0.12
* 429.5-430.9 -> -0.14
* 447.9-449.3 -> 0.20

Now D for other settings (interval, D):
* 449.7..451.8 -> 450.649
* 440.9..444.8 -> 444.671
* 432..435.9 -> 433.350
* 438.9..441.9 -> 441.813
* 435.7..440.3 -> 436.354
